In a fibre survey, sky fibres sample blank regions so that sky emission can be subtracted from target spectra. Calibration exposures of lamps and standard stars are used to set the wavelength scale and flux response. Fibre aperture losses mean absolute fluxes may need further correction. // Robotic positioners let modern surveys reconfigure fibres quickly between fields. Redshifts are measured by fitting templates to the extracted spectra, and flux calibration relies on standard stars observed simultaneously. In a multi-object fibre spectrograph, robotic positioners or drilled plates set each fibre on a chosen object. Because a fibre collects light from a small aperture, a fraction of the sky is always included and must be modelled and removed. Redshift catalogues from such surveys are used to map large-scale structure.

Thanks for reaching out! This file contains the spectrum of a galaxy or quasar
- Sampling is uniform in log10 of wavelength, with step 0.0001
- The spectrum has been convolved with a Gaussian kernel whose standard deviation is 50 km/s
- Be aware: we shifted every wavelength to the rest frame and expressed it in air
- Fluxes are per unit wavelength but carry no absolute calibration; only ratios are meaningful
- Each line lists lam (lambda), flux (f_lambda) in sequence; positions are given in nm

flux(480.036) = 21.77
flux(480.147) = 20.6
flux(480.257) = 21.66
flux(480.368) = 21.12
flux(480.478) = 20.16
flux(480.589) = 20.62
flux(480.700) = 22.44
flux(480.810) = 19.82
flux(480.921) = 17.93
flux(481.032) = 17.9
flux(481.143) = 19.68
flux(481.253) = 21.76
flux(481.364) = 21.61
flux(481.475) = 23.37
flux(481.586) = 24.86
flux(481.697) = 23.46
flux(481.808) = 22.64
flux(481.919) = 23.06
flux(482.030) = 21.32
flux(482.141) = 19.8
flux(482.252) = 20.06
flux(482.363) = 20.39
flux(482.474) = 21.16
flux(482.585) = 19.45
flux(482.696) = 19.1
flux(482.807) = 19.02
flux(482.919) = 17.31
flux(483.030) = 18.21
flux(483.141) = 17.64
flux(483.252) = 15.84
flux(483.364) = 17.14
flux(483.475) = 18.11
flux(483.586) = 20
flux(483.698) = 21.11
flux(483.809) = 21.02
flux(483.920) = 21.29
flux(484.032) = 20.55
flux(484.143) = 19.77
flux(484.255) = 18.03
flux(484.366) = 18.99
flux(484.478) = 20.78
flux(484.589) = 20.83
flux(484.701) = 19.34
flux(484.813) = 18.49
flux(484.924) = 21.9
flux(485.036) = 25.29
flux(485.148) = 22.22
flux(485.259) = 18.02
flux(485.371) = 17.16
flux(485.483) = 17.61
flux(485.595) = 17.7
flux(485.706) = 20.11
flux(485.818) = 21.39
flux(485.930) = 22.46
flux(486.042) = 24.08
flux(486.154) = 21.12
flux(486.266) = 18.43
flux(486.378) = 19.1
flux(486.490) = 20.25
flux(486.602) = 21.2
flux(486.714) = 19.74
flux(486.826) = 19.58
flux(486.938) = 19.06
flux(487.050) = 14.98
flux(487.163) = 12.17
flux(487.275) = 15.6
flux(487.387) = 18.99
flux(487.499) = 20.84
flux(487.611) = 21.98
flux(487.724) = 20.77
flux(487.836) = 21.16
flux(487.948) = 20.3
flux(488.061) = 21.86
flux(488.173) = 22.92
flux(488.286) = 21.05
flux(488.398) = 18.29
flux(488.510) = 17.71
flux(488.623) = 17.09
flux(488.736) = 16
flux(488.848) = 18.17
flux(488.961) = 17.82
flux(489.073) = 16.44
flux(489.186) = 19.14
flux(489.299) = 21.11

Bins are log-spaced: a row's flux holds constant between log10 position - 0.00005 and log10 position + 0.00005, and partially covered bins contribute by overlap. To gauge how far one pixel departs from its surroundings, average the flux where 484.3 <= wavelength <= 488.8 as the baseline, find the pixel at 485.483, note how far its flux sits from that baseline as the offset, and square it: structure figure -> 4.2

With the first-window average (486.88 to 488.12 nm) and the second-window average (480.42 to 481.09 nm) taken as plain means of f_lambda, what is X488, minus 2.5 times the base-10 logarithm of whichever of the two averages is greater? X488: -3.24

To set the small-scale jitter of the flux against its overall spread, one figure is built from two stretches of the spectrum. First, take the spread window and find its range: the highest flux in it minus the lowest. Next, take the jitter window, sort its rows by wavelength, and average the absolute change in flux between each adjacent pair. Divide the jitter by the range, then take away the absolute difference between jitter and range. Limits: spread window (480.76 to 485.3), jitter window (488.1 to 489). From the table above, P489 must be -8.0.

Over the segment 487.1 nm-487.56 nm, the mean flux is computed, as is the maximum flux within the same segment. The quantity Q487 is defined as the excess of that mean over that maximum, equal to -3.9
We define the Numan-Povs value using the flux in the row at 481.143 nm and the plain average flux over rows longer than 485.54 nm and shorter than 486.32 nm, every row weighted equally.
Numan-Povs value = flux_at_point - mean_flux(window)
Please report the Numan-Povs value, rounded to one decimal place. -1.1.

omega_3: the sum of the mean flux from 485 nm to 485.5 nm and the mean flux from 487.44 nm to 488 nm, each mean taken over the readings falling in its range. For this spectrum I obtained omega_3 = 41.1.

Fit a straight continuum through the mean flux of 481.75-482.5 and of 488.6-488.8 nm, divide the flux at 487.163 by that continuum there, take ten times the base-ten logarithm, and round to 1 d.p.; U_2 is -1.6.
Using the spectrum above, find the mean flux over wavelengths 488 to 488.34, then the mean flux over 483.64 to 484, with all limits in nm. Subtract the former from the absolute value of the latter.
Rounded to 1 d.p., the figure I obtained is -0.8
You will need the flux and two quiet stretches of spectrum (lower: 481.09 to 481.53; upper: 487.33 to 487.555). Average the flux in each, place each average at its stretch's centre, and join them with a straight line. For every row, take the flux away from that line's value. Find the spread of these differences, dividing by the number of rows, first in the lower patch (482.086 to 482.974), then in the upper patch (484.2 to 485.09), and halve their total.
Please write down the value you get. 1.6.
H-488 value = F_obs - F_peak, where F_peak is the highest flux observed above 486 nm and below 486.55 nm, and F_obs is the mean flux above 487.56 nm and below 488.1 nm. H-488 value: -2.9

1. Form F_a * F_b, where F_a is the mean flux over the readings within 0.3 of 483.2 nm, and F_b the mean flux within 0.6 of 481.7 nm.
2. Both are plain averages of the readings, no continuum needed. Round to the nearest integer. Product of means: 382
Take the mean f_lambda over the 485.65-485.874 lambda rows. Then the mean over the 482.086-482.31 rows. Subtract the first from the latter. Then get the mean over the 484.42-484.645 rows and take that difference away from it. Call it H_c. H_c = 22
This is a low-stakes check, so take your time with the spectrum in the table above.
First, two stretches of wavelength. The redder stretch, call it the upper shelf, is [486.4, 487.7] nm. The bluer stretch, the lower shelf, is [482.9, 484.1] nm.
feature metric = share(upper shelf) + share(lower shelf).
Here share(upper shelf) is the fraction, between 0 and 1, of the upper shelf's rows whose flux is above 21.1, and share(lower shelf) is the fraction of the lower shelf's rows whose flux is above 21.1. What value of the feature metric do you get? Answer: 0.36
